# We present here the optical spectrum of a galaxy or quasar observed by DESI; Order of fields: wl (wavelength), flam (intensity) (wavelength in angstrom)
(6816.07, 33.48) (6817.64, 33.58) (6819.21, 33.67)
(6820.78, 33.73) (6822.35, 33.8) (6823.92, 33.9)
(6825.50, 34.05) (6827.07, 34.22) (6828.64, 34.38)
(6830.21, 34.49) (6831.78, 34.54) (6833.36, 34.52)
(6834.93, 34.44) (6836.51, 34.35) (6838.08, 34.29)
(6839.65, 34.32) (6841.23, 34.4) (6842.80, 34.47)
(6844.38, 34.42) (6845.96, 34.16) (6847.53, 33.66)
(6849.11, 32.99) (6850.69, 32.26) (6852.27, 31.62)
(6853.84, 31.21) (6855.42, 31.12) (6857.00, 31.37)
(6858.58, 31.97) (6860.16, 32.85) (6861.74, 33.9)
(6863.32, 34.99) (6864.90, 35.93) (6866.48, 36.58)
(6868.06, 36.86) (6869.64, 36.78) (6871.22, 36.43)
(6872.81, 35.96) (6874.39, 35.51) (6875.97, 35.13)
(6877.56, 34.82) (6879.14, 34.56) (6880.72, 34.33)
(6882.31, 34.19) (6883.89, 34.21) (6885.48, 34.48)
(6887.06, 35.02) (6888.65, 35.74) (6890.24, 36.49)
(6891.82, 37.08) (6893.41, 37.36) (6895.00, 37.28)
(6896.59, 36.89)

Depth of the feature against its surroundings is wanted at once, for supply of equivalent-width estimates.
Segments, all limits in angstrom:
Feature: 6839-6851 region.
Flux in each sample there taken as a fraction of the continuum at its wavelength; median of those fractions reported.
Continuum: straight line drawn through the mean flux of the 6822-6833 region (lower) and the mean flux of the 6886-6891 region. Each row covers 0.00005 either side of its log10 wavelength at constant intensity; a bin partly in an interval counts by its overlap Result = 0.99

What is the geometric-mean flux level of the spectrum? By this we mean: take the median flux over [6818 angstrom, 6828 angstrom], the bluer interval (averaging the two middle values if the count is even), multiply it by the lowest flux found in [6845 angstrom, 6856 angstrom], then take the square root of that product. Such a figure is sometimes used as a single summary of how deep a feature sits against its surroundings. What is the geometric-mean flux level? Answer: 32.5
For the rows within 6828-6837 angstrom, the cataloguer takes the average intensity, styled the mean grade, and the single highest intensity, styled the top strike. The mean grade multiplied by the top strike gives 1190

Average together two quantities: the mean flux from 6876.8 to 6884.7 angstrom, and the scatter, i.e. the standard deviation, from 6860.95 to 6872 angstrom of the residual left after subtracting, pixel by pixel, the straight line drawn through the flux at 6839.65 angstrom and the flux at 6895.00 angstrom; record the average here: 17.7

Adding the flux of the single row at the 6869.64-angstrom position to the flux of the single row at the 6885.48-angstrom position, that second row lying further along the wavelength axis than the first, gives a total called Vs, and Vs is 71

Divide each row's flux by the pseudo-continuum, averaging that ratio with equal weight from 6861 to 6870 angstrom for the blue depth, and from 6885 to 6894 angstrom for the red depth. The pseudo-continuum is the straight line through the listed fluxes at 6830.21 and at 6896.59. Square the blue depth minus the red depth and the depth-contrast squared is 0.0003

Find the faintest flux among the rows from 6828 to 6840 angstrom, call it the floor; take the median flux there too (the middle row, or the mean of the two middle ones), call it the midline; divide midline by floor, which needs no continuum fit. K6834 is 1.00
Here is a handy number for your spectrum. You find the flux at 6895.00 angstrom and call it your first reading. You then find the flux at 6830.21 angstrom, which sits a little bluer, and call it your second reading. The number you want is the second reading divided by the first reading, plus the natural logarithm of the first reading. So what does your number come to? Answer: 4.54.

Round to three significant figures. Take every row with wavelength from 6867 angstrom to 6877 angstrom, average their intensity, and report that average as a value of 36.1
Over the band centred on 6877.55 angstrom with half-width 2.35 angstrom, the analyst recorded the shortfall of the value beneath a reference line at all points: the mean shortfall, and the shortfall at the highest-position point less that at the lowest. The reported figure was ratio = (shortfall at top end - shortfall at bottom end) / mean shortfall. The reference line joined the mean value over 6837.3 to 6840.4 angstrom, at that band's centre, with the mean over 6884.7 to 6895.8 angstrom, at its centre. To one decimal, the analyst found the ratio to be 0.8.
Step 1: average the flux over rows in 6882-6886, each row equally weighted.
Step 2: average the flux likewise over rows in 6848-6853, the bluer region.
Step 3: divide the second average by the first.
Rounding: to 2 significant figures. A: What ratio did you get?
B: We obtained 0.94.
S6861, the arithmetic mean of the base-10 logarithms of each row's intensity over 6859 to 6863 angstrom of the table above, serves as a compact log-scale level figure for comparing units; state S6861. 1.52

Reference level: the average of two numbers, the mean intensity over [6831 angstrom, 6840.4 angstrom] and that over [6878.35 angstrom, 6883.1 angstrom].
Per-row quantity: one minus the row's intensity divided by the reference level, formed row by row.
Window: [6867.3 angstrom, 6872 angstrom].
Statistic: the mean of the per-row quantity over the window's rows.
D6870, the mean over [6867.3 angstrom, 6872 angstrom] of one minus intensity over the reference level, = -0.067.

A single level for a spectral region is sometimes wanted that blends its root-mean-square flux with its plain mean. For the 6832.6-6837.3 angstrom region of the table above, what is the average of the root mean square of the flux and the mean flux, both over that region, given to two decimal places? 34.44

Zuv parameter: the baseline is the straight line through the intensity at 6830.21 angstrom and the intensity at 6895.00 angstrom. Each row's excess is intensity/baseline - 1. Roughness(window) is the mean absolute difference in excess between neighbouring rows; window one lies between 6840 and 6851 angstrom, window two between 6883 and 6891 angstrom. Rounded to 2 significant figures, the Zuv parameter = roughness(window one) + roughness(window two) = 0.026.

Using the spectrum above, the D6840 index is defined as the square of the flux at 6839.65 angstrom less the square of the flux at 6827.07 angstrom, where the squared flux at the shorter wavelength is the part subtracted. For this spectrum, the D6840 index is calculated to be 7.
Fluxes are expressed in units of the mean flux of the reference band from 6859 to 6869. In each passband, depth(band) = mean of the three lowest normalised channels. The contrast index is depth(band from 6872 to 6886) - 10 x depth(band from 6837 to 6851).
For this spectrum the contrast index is -8.4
